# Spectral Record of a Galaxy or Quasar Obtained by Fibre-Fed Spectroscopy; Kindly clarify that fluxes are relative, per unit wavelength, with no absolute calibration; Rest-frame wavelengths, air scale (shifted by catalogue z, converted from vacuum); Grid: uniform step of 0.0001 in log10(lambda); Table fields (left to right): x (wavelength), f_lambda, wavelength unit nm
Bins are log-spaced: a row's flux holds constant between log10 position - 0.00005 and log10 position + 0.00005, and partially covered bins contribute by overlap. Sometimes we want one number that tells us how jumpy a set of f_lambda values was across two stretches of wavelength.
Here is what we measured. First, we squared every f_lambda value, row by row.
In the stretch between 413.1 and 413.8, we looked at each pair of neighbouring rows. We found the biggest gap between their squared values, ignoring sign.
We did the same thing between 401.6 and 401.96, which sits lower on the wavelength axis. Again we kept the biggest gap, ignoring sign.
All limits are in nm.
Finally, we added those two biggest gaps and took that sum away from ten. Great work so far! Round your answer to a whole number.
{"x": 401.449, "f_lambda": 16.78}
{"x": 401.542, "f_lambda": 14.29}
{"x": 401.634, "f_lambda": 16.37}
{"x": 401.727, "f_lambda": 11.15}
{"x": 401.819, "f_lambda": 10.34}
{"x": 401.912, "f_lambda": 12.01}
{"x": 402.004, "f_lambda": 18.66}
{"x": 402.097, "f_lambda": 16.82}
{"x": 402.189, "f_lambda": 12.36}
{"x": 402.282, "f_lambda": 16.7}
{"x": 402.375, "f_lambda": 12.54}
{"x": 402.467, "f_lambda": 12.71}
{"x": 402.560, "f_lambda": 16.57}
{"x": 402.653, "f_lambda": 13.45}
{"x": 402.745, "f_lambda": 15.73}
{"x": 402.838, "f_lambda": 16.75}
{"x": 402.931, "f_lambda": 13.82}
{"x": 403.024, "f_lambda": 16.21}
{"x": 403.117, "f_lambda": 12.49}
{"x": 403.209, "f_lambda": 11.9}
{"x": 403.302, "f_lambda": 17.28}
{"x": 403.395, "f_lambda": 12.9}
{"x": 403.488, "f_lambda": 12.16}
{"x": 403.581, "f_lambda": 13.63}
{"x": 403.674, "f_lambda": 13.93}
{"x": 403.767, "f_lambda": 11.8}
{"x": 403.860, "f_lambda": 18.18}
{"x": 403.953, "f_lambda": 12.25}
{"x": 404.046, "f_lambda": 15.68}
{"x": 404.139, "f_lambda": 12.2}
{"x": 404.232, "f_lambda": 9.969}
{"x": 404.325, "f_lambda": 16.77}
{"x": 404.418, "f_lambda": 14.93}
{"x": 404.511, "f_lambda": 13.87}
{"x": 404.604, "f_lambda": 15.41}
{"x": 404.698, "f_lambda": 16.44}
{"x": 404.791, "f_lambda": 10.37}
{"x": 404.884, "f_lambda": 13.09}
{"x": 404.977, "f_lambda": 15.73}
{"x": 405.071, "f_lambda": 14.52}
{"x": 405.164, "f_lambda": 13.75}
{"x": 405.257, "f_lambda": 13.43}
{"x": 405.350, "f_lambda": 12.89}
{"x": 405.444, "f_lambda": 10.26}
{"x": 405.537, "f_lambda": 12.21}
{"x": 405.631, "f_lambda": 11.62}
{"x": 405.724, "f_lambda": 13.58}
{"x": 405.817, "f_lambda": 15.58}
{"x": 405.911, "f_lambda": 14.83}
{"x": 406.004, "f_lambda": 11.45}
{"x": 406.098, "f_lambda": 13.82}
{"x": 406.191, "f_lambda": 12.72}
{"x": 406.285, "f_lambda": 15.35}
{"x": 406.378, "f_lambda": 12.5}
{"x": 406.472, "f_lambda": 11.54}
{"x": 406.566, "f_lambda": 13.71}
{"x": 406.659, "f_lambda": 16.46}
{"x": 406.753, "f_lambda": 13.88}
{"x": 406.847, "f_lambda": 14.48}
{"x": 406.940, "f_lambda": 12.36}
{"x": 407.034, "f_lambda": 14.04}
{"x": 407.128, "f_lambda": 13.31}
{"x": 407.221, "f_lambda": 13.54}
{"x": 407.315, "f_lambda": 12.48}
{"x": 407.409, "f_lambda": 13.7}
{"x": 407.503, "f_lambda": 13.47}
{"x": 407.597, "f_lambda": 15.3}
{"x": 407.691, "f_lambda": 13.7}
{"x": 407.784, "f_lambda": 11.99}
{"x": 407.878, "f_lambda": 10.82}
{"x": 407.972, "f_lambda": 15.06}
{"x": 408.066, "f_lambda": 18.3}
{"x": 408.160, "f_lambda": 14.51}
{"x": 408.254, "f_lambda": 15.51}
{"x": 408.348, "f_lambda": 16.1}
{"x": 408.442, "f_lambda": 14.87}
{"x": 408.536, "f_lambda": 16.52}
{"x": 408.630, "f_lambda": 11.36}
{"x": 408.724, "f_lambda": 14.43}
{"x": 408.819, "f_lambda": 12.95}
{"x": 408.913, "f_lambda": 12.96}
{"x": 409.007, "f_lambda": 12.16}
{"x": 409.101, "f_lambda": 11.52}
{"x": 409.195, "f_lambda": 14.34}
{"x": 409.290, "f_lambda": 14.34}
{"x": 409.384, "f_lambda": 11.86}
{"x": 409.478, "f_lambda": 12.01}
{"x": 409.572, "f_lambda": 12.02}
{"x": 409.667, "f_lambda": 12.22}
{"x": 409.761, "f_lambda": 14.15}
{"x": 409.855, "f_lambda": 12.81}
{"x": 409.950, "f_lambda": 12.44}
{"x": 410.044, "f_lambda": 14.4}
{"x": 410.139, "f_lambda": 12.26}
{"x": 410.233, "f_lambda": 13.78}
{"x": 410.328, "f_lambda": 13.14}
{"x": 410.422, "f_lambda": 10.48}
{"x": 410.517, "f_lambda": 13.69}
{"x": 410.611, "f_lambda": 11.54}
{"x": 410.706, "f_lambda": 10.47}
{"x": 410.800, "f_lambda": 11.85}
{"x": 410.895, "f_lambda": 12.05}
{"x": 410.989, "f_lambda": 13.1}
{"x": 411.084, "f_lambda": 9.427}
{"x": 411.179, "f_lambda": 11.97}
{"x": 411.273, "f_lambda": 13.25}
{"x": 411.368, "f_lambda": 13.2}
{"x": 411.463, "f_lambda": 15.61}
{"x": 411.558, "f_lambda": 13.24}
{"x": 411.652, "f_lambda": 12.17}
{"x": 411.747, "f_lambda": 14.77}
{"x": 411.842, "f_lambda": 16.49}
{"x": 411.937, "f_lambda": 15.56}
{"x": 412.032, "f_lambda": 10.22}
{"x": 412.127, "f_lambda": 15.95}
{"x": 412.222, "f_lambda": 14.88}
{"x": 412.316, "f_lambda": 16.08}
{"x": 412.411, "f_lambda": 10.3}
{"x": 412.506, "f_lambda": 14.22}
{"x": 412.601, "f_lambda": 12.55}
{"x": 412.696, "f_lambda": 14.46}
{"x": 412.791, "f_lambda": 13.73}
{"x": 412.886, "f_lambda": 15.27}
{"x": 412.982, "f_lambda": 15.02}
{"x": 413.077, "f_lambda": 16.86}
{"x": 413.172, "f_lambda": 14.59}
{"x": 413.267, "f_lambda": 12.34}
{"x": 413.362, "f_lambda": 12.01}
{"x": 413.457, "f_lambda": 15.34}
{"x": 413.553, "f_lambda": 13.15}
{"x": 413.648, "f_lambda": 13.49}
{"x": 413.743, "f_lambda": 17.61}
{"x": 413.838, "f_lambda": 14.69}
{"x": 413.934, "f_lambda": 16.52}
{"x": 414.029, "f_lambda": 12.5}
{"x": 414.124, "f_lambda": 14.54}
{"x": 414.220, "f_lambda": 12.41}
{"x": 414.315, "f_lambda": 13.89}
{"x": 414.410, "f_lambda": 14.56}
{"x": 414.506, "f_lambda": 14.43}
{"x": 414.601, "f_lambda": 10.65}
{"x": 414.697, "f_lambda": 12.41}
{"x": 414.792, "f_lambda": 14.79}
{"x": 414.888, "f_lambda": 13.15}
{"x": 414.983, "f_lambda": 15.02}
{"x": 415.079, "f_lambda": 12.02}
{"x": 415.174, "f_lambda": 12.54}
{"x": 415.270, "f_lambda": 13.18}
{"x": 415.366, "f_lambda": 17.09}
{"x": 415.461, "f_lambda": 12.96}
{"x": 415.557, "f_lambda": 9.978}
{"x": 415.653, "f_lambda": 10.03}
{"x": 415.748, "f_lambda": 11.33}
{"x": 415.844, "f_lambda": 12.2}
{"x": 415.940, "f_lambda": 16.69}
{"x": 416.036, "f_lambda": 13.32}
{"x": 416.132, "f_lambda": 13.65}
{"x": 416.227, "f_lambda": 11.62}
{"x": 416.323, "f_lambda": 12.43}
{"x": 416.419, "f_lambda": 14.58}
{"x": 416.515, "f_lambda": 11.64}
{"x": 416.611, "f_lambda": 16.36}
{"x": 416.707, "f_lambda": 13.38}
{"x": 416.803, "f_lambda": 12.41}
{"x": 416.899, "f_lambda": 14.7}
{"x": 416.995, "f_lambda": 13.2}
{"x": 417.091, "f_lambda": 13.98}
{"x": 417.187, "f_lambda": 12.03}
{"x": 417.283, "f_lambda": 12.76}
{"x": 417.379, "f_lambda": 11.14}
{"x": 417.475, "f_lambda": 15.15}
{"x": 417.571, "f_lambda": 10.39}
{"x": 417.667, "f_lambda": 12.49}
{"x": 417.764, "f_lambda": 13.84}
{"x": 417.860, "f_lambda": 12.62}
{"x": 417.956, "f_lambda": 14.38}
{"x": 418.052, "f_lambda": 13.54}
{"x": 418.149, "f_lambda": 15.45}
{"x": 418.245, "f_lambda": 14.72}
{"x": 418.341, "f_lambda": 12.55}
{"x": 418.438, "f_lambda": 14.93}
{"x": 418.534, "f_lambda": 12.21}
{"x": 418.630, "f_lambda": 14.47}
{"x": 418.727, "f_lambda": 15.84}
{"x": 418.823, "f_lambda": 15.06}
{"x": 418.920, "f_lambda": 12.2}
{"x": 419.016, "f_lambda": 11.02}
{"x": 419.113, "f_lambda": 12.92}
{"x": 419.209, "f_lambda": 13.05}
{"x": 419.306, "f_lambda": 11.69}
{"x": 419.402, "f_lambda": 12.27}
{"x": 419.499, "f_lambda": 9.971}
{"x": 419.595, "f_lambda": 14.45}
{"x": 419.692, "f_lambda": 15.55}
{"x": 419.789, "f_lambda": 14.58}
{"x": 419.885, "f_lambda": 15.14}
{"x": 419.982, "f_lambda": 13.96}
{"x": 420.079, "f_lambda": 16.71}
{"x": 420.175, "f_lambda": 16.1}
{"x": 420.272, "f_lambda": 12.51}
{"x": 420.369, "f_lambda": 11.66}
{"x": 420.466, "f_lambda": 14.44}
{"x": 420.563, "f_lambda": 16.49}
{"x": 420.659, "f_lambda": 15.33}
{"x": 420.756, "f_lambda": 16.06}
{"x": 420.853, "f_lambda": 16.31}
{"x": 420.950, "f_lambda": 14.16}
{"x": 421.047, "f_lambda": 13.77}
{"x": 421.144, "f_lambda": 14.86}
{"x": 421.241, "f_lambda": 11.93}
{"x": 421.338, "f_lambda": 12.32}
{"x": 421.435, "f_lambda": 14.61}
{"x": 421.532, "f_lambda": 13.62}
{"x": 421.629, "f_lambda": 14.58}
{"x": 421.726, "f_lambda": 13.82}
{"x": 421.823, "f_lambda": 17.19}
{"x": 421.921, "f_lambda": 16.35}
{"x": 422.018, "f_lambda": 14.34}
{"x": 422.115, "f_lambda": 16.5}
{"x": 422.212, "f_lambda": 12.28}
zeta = -262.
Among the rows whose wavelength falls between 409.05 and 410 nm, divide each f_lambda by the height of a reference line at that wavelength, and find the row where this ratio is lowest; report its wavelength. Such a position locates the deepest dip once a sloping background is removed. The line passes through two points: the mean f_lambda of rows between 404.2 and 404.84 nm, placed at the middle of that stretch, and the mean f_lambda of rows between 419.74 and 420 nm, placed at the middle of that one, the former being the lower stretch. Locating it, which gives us 409.101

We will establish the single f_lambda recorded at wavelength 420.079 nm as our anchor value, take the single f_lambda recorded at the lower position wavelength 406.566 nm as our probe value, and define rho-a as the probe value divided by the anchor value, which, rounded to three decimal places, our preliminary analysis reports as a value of 0.820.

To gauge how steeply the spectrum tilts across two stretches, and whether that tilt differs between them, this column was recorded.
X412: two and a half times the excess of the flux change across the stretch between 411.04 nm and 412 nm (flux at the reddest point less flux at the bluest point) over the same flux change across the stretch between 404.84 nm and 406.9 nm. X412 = 11.9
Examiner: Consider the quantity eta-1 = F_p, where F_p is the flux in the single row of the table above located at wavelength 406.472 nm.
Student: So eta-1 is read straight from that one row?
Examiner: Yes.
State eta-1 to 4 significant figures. 11.54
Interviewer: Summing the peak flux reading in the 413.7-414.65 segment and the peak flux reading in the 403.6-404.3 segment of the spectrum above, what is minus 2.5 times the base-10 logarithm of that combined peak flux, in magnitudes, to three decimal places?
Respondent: -3.884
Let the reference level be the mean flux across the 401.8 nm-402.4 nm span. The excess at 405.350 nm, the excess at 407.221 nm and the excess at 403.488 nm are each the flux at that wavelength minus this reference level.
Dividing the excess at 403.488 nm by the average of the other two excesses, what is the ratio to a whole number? 2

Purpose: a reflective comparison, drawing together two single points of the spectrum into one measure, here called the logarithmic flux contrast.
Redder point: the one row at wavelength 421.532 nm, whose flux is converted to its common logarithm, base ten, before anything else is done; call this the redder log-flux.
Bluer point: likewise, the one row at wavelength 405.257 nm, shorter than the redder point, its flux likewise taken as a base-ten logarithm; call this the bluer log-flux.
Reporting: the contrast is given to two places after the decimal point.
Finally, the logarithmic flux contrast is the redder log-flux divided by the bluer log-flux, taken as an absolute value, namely 1.01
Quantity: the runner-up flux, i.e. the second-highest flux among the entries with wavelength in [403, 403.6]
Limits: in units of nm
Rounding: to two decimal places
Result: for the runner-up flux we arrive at 16.21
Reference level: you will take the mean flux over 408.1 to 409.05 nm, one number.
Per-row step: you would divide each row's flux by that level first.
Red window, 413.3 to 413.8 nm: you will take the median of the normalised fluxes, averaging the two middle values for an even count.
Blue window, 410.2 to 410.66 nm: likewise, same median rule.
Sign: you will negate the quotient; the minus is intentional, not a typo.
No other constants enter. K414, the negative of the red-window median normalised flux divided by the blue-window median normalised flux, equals -1.03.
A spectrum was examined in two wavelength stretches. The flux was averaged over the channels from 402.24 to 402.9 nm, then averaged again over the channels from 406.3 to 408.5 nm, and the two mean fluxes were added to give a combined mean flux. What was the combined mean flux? 28.9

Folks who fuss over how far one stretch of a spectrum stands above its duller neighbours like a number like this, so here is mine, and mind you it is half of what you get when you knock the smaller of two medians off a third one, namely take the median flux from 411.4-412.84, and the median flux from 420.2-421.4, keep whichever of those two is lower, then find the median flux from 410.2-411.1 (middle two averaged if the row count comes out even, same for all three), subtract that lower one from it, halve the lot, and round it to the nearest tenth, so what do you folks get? -1.2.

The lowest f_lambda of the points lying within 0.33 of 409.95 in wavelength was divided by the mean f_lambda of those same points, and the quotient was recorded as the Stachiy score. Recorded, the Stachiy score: 0.929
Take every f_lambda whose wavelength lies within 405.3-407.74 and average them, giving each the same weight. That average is 13.4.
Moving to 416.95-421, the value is 13.7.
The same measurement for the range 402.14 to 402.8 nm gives 14.3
